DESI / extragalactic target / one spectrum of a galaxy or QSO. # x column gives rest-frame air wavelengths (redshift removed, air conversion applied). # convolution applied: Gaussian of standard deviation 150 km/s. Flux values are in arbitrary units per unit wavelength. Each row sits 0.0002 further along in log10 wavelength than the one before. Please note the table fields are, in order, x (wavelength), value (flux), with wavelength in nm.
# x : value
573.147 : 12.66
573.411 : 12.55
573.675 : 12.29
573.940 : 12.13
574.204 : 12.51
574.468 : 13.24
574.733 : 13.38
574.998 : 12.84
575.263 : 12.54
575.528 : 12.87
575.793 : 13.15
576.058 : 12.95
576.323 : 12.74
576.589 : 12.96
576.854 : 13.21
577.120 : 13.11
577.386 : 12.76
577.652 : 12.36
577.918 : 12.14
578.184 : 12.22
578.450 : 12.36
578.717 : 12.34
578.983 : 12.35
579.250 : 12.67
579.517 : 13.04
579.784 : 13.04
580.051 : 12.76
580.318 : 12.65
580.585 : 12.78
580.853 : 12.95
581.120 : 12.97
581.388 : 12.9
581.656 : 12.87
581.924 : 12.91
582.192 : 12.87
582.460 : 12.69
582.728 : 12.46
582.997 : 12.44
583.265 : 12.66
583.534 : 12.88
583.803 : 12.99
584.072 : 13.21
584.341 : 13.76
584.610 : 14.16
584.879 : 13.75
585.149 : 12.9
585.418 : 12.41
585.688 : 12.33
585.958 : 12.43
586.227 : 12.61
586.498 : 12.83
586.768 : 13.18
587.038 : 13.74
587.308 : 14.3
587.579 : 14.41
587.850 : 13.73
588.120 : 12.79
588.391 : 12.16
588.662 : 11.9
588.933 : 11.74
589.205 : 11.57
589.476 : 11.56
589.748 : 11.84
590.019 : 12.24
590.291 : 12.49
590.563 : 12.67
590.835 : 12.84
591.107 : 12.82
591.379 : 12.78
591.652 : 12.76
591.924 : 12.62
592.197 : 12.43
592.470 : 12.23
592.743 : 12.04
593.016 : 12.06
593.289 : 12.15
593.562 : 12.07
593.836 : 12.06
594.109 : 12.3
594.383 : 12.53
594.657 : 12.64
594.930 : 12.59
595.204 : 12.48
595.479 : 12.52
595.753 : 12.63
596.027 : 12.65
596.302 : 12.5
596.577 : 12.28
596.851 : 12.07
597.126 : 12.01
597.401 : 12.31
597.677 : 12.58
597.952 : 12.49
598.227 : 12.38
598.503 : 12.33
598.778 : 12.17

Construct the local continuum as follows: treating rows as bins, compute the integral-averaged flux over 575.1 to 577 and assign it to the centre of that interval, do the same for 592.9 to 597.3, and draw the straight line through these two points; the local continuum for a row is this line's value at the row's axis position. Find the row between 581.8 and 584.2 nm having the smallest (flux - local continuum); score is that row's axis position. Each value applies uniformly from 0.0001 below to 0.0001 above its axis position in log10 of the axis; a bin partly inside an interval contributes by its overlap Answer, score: 582.997 nm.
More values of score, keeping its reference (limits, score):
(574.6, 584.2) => 577.918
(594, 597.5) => 597.126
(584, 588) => 585.688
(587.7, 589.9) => 589.476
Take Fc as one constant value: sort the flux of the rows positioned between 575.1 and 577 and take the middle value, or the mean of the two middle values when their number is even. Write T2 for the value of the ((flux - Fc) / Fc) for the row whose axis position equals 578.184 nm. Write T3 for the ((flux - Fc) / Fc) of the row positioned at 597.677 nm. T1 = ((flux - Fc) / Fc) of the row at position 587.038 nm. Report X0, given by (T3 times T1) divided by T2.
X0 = 0.03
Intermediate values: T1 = 0.06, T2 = -0.06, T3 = -0.029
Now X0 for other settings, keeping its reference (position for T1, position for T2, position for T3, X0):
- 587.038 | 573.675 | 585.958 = 0.05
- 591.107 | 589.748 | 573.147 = 0.00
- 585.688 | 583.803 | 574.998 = 0.13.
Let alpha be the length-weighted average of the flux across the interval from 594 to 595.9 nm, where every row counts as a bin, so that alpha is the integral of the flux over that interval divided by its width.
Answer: 12.5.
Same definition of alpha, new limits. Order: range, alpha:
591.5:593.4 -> 12.3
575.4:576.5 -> 12.9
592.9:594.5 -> 12.2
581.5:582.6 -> 12.8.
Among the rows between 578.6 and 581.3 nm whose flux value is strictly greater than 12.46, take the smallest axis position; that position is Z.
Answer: 579.250 nm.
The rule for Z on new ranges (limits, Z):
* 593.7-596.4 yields 594.383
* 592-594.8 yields 594.383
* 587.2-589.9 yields 587.308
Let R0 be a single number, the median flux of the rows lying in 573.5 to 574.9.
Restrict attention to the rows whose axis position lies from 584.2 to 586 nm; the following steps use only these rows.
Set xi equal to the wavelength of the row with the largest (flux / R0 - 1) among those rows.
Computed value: 584.610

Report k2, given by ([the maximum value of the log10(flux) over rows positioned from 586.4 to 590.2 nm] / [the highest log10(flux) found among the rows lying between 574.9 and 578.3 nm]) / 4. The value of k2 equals 0.258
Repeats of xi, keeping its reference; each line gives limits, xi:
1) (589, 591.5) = 590.835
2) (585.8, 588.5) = 587.579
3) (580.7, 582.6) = 581.120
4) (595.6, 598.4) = 596.027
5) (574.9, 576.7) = 575.793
